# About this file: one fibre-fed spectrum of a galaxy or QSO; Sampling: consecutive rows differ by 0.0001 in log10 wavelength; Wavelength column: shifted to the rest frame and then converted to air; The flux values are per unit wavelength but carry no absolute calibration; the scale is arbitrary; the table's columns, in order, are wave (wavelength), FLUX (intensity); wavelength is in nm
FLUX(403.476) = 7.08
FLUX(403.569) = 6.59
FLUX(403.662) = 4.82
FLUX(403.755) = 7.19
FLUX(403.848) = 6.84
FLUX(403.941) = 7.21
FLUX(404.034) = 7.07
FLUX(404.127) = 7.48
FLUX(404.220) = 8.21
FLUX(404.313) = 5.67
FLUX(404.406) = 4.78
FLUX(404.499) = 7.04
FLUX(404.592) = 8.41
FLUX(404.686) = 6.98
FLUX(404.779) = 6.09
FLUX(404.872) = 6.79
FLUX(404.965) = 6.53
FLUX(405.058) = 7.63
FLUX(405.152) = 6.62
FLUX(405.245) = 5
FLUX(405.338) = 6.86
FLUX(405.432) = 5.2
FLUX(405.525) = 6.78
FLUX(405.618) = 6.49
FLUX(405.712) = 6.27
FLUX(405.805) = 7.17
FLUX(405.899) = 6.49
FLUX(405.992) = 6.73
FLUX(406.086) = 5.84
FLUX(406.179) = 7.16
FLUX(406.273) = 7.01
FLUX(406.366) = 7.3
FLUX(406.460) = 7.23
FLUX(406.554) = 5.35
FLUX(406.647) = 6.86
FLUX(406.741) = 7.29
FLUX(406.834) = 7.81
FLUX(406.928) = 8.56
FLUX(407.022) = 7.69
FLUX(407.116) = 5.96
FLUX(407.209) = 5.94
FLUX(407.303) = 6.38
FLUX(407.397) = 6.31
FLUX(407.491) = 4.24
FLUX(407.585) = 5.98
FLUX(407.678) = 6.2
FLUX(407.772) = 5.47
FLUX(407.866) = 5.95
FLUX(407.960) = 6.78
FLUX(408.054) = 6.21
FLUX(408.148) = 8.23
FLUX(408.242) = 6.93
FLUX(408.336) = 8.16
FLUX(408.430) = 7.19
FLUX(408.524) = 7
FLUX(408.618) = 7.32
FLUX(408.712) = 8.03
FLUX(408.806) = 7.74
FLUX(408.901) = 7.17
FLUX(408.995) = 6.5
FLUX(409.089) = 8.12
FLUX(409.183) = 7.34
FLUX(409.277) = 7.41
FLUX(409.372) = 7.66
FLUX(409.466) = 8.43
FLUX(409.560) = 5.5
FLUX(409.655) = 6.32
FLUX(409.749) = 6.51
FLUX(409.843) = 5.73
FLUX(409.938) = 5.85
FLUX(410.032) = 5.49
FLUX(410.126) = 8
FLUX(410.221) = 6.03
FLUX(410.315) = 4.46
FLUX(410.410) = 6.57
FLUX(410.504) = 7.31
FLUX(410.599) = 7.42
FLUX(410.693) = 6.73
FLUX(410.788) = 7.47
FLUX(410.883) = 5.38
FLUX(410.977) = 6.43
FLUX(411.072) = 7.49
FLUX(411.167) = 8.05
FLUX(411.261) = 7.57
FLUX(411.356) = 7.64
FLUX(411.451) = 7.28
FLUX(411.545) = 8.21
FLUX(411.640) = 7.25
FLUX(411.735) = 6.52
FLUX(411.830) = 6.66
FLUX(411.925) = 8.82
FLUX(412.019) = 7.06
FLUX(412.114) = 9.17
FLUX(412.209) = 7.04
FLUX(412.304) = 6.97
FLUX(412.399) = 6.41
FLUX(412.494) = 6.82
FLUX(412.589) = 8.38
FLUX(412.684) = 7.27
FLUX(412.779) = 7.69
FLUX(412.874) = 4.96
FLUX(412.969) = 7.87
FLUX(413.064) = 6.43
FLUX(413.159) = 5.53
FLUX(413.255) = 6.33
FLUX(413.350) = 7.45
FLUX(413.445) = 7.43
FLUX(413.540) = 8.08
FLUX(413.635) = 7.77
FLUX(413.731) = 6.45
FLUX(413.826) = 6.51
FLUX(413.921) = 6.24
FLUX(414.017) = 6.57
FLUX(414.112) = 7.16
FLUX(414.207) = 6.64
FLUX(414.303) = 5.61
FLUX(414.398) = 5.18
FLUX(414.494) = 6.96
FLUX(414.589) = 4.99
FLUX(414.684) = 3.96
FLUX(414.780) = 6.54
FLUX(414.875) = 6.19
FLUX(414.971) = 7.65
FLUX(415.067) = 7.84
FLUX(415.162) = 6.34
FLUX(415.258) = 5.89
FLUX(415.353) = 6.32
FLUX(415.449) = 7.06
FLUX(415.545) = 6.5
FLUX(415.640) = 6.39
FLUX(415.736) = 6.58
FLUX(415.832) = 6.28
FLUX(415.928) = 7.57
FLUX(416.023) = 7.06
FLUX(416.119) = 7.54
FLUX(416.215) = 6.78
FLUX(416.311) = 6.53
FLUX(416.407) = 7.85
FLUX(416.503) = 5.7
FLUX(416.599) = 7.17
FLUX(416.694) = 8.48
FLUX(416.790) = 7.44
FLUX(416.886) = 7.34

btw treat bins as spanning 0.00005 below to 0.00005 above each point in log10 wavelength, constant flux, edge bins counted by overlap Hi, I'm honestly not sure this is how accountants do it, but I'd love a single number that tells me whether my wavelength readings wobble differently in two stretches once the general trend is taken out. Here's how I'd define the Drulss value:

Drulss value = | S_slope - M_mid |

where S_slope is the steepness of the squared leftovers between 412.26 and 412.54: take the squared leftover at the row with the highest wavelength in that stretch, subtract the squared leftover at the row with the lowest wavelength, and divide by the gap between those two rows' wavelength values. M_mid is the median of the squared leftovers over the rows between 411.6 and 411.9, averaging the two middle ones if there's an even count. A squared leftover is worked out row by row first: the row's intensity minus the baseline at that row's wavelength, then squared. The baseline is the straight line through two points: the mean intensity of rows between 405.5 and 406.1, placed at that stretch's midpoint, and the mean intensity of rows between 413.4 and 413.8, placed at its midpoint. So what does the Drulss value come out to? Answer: 0.4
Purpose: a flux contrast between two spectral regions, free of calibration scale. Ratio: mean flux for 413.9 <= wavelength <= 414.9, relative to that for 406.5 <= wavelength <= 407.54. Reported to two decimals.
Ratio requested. 0.91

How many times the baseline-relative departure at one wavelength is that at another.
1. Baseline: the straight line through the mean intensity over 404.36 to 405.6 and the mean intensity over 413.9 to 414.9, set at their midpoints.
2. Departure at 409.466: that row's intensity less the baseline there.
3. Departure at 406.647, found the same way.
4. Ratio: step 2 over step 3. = 5.0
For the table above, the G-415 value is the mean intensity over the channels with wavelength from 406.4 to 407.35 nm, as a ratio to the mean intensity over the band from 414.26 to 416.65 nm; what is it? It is 1.06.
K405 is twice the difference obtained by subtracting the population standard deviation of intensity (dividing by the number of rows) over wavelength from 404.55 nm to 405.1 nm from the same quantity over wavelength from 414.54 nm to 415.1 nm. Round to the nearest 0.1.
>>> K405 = 1.2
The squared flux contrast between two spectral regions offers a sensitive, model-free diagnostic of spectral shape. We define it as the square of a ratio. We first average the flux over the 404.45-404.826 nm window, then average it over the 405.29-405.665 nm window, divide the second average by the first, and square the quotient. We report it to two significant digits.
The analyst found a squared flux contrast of 0.79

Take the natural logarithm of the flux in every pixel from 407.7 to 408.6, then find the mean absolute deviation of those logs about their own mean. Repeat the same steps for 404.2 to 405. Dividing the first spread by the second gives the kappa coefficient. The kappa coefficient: 0.78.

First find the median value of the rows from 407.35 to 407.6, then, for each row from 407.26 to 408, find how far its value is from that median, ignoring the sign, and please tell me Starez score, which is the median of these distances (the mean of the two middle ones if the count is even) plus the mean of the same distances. 0.9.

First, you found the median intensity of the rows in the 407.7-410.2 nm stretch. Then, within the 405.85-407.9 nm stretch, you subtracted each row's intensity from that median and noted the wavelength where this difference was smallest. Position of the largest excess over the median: 406.928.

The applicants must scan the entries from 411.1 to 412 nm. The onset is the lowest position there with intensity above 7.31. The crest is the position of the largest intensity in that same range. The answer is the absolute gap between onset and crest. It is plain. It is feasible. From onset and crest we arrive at 0.76 nm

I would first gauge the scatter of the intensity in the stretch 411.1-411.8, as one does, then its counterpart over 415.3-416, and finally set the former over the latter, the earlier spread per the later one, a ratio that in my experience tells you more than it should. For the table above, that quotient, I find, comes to 1.19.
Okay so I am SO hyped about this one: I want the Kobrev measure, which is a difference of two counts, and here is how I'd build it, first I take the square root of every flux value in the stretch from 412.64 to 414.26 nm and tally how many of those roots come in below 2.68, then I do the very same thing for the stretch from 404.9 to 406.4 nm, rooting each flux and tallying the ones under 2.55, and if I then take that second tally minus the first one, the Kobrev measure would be -4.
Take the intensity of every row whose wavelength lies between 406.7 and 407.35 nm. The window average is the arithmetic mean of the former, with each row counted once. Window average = 7.1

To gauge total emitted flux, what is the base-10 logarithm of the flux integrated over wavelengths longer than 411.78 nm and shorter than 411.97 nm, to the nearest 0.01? 0.17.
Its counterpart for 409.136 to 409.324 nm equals 0.14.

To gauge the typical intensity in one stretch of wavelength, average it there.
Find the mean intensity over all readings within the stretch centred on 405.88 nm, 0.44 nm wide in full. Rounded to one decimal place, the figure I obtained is 6.5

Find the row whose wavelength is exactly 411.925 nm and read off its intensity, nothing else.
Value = 8.82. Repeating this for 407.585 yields 5.98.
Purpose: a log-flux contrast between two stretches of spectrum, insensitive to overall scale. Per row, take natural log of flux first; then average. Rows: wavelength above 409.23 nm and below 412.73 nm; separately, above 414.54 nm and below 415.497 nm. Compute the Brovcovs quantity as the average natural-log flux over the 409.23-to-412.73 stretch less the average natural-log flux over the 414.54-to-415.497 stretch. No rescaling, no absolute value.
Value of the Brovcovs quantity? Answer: 0.12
